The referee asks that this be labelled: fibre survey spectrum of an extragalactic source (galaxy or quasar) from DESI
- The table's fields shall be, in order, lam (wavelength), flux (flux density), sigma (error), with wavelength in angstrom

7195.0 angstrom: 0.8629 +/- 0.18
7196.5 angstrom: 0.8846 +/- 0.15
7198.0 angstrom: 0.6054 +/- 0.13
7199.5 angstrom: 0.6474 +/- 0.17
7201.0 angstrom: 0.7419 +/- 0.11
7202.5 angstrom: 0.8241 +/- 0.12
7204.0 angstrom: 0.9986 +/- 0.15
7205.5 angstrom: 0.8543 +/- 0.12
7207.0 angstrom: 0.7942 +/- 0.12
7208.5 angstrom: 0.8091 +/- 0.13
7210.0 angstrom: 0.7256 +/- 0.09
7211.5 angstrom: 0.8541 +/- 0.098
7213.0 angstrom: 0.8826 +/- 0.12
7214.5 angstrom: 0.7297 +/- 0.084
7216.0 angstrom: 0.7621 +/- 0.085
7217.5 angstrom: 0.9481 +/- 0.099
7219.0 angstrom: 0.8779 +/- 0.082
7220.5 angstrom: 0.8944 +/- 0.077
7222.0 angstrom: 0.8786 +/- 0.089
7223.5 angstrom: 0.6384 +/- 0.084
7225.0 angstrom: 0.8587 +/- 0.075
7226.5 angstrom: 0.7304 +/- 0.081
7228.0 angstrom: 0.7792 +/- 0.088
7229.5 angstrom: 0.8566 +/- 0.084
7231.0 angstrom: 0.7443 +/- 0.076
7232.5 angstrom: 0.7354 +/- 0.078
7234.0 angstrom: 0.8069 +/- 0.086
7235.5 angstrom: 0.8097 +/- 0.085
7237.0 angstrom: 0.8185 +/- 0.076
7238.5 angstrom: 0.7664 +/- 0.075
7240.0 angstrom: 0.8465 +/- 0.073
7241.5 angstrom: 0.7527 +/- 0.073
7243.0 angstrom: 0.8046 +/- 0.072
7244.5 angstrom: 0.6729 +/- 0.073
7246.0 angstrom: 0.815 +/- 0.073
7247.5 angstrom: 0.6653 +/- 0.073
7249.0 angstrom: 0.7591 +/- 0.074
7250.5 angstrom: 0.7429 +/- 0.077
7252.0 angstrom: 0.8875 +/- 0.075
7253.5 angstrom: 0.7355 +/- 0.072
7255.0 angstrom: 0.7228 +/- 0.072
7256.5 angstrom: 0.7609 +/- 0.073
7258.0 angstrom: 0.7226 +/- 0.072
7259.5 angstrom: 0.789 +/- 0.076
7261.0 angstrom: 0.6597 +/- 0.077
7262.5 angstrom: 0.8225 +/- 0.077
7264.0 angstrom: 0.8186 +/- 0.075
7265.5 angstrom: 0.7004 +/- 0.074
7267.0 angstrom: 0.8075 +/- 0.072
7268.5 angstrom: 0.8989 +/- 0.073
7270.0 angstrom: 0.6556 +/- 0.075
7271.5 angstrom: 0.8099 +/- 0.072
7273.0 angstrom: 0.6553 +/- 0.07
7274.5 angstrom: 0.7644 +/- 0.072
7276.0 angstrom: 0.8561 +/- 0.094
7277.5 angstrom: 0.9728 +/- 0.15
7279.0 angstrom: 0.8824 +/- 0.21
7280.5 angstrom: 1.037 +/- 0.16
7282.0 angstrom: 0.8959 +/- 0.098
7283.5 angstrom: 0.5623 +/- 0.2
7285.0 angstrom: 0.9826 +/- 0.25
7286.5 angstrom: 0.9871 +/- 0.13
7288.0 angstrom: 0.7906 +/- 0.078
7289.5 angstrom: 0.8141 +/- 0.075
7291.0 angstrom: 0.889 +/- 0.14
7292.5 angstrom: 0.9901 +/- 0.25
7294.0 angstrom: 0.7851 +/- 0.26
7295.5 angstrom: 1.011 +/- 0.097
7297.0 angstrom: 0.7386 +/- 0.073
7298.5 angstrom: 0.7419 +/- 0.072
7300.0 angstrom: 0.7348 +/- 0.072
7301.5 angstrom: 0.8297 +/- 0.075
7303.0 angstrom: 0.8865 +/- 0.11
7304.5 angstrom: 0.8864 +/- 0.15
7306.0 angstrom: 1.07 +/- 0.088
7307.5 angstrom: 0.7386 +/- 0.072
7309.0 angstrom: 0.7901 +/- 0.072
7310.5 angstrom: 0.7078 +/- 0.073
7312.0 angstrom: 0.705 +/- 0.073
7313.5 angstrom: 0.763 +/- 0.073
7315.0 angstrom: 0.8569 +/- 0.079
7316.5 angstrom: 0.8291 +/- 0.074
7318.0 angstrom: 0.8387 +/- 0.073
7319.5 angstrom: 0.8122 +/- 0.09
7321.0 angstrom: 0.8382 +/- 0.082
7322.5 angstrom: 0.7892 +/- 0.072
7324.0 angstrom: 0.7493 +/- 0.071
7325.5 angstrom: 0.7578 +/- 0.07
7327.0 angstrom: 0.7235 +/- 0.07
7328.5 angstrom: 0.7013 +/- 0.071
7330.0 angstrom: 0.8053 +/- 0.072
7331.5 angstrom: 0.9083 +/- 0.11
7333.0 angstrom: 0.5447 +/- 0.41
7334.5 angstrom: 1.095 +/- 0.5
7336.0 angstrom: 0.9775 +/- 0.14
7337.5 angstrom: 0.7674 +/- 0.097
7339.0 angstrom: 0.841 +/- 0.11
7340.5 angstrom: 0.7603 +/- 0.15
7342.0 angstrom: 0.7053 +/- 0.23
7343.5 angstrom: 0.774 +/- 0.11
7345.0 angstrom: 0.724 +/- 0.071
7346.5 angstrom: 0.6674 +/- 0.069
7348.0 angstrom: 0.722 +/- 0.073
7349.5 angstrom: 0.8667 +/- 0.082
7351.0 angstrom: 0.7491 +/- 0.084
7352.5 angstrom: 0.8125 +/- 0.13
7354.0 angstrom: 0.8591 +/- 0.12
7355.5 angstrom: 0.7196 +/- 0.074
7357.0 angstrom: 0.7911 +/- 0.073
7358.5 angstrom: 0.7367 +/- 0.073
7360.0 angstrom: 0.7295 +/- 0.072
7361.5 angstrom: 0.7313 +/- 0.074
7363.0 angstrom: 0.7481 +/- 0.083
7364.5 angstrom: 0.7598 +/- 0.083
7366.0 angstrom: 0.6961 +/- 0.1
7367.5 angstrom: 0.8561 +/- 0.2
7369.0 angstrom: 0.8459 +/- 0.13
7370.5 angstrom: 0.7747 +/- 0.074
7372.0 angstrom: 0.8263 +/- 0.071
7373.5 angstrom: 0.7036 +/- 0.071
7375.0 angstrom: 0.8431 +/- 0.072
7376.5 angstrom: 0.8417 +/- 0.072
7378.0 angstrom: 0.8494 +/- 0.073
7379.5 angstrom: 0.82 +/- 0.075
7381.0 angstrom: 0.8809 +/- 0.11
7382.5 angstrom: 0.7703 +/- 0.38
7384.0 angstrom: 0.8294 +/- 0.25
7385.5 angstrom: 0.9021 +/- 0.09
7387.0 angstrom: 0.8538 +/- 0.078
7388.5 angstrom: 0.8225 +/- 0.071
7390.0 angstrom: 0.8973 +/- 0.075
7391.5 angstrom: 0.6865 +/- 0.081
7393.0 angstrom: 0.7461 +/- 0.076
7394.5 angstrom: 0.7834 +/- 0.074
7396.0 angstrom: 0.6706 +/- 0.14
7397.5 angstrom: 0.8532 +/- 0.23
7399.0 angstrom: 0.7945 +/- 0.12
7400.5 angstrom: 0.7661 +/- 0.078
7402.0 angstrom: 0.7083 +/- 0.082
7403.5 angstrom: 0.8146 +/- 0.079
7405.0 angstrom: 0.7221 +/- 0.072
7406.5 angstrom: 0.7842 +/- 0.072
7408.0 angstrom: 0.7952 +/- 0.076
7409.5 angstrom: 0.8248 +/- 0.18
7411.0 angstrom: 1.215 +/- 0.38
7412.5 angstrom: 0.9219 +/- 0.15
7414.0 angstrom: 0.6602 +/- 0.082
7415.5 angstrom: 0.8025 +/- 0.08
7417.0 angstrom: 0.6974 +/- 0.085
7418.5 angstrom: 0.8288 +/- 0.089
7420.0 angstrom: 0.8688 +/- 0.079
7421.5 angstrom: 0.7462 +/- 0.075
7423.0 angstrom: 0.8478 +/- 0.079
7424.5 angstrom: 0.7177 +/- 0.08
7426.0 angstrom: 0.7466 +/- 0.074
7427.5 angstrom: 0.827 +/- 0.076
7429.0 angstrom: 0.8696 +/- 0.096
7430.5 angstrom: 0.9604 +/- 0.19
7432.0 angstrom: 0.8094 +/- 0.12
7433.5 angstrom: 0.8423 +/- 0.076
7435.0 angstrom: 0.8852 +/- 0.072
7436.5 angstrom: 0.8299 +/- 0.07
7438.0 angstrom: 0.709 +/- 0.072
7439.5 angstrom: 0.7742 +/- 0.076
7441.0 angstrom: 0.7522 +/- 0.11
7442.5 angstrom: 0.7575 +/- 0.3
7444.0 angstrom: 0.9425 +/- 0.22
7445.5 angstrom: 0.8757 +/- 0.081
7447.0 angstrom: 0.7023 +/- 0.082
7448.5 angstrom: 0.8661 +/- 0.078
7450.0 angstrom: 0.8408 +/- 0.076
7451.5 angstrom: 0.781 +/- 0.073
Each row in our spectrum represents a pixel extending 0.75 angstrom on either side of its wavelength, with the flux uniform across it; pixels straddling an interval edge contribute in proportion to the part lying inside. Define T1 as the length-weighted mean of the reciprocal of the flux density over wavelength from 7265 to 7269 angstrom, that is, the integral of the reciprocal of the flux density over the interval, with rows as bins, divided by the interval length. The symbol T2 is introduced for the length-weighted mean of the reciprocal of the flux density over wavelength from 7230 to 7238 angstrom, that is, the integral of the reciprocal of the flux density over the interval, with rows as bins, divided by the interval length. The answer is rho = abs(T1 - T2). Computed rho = 0.019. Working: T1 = 1.26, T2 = 1.28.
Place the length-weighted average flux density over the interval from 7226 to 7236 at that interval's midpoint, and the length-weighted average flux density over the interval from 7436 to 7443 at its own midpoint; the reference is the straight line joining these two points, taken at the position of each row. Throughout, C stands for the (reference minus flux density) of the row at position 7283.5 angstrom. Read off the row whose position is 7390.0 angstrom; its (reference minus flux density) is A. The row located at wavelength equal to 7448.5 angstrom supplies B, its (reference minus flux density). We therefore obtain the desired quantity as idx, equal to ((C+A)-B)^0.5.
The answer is 0.43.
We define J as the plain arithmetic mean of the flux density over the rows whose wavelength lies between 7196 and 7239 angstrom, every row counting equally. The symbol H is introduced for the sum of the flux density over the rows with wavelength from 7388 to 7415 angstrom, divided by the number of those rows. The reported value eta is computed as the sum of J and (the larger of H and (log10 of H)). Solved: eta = 1.61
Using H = 0.804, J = 0.80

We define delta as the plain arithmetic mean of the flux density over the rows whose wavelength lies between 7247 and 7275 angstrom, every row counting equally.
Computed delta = 0.757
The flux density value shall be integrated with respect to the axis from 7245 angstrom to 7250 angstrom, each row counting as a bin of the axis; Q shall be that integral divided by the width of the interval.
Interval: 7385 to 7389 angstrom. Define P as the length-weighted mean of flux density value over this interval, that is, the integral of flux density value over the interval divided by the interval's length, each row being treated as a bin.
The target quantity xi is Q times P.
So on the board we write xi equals 0.64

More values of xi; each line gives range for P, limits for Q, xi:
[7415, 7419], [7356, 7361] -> 0.58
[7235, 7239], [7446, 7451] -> 0.64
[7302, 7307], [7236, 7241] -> 0.75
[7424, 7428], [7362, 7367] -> 0.56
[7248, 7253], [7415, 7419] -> 0.61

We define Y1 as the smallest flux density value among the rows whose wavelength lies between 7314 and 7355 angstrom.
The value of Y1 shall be 0.5447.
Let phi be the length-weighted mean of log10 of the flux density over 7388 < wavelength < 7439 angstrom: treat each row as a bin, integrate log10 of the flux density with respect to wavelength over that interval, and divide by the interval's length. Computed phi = -0.096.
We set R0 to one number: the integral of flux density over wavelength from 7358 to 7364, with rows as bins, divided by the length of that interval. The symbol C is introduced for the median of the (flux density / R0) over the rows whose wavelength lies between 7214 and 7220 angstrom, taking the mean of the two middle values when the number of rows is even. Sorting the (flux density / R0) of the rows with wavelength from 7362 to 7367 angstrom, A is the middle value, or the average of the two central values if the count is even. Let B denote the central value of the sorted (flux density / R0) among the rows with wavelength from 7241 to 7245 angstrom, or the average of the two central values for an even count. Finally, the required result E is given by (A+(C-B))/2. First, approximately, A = 1.01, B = 1.02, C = 1.11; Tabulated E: 0.553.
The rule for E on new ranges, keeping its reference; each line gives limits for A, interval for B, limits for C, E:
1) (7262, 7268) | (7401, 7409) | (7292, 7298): 0.621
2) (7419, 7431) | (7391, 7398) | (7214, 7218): 0.579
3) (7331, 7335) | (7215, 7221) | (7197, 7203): 0.486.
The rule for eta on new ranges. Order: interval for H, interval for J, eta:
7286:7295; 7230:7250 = 1.65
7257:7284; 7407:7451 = 1.62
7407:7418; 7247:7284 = 1.63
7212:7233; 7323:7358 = 1.59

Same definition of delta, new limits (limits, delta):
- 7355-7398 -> 0.792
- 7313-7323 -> 0.818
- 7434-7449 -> 0.809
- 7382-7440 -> 0.810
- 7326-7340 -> 0.818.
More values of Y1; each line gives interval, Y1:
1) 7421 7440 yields 0.709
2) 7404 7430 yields 0.6602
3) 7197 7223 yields 0.6054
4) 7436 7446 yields 0.709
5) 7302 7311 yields 0.7078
